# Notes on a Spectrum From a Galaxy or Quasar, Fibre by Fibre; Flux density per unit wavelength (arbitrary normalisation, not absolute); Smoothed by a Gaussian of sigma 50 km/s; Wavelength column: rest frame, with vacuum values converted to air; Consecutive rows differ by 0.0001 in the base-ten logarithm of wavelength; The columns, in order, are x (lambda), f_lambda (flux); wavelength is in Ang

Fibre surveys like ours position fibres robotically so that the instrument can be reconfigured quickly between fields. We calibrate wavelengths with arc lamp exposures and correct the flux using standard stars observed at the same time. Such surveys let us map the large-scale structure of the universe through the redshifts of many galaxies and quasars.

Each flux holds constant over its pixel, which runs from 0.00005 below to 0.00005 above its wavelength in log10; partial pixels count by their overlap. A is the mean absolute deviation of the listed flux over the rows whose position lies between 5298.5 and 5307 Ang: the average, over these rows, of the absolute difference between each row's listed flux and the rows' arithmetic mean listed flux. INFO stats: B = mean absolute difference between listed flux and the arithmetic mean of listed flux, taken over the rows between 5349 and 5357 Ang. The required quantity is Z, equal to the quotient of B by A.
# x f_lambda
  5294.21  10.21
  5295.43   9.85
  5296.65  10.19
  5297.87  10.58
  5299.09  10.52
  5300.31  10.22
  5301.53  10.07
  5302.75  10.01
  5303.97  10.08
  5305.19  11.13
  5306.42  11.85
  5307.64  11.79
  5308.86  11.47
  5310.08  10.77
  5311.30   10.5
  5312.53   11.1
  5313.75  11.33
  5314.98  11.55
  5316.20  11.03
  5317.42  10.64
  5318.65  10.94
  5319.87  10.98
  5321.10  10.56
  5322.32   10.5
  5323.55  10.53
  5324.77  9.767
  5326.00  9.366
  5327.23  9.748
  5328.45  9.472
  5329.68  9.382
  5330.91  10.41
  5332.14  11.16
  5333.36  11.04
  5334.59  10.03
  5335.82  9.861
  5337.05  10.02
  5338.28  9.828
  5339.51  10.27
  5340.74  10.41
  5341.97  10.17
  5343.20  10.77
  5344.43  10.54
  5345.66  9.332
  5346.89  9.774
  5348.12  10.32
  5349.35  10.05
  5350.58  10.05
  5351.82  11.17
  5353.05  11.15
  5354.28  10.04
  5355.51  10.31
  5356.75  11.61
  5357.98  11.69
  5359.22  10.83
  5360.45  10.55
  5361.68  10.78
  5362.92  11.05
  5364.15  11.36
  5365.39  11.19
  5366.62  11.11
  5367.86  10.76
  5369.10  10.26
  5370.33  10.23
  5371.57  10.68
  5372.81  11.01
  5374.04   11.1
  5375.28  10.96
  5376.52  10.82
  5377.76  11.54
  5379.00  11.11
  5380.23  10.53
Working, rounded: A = 0.535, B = 0.59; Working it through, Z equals 1.1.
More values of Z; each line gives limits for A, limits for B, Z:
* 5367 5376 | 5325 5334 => 2.4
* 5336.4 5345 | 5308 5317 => 1.2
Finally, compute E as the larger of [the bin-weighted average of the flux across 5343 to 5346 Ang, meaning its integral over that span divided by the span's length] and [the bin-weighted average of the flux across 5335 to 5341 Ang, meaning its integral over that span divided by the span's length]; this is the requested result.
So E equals 10.2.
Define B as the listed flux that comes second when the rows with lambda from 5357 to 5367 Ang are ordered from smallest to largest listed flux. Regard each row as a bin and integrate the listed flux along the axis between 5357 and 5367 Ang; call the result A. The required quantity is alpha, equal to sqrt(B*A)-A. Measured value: -76.4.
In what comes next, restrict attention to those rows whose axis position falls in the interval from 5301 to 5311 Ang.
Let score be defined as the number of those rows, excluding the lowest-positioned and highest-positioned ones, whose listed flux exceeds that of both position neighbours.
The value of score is 1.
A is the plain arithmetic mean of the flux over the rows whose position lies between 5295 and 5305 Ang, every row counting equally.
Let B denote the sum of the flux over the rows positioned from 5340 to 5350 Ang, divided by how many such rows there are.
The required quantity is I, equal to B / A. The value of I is 1.00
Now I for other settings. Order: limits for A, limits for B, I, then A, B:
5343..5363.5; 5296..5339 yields 0.99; 10.59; 10.5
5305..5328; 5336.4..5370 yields 0.98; 10.82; 10.6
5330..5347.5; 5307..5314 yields 1.09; 10.26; 11.2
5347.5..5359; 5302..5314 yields 1.03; 10.71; 11.0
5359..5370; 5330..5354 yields 0.95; 10.88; 10.3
